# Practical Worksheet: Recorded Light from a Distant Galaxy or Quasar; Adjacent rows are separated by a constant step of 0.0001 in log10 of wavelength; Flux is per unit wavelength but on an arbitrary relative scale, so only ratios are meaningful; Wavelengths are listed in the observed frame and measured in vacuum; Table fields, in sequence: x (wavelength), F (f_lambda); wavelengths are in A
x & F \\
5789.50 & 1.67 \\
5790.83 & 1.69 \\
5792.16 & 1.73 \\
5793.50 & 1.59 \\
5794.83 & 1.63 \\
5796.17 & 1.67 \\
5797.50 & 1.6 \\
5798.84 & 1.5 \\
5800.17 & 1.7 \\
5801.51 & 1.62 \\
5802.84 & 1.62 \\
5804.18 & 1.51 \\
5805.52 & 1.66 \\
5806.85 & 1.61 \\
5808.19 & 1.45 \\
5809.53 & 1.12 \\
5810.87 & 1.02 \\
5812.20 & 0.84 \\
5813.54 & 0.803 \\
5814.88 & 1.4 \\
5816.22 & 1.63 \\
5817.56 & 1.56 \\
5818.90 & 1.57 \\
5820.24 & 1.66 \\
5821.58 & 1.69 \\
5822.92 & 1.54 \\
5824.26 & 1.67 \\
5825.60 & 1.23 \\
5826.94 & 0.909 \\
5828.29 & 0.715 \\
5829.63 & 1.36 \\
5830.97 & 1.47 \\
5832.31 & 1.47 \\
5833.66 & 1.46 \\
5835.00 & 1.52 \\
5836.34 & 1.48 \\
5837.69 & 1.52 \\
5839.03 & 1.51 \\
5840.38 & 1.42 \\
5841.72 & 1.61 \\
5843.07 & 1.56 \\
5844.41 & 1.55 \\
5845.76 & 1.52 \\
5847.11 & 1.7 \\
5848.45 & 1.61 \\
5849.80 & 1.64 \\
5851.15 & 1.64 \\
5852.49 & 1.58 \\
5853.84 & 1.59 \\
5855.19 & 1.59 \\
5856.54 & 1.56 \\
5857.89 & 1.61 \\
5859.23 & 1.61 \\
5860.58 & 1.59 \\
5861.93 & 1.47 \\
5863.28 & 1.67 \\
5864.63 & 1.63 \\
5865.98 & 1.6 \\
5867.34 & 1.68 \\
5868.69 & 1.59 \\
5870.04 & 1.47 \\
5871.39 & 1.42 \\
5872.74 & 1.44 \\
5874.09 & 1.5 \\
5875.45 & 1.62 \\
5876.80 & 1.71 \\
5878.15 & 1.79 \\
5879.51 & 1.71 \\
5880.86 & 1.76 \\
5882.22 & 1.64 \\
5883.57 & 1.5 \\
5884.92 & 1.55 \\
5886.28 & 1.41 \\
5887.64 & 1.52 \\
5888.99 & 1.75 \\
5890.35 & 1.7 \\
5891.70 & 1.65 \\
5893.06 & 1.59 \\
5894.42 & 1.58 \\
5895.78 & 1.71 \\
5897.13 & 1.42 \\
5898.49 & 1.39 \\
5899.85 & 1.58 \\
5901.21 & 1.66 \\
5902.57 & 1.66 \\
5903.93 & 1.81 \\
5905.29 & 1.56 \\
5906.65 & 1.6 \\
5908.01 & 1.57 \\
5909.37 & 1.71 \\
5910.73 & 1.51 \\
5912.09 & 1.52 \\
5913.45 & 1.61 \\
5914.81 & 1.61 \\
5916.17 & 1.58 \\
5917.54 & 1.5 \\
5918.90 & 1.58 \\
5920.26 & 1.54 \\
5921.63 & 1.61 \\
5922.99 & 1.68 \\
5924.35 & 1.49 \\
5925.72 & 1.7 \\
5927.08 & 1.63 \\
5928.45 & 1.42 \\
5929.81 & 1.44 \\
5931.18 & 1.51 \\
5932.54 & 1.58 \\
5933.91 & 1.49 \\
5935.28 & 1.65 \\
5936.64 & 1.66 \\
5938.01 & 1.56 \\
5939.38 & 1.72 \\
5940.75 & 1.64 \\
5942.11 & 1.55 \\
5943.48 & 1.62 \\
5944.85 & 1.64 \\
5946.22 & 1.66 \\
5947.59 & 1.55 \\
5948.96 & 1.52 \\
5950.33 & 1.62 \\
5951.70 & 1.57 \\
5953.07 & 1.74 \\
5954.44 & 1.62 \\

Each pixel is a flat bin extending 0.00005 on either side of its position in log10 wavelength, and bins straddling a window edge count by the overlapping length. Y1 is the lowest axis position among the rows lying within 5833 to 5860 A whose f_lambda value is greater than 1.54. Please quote 5841.72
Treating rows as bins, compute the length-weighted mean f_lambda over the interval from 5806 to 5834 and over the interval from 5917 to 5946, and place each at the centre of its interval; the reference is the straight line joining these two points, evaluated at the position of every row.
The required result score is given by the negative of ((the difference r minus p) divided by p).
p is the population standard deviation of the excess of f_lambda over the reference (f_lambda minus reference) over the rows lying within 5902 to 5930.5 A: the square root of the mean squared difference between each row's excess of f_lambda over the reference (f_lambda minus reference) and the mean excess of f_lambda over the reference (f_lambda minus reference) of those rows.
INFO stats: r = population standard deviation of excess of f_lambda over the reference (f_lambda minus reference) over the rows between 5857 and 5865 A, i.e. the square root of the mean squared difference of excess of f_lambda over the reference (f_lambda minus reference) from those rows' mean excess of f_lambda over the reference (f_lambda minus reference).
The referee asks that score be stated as 0.4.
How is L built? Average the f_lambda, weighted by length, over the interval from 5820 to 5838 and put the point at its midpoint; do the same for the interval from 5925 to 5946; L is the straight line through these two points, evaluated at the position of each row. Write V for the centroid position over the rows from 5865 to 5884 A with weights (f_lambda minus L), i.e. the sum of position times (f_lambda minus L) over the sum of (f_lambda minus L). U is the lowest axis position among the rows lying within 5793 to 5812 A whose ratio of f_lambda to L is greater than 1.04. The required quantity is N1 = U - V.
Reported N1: -82.5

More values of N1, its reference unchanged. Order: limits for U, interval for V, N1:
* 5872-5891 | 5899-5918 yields -29.4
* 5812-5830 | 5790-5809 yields 17.7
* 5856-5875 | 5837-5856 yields 9.1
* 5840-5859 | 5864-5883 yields -33.3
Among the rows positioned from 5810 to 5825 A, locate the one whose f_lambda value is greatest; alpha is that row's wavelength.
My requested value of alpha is 5821.58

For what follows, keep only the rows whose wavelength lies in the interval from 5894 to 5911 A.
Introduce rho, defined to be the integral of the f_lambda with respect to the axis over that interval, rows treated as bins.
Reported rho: 27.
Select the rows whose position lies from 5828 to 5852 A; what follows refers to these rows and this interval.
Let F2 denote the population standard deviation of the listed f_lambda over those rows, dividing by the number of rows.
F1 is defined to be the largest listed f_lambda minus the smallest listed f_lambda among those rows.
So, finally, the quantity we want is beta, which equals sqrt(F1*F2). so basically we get 0.45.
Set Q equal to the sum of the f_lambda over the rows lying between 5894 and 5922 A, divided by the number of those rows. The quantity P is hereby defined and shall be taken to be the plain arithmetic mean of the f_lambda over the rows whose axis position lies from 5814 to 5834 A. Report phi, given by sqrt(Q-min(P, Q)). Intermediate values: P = 1.422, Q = 1.59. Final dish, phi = 0.40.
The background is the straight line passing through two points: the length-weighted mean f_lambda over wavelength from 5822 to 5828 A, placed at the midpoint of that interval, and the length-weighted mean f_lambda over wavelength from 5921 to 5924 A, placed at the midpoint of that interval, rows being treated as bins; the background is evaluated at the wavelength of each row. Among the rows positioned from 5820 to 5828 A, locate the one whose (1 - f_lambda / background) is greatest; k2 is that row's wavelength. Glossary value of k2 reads 5826.94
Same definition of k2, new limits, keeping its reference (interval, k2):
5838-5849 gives 5840.38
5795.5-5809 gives 5808.19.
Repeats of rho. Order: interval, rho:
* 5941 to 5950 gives 14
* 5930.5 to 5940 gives 15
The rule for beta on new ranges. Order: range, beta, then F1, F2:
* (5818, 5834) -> 0.53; 1.0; 0.29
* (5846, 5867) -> 0.11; 0.2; 0.05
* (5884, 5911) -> 0.22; 0.4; 0.11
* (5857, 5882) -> 0.20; 0.4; 0.11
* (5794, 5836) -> 0.53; 1.0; 0.28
